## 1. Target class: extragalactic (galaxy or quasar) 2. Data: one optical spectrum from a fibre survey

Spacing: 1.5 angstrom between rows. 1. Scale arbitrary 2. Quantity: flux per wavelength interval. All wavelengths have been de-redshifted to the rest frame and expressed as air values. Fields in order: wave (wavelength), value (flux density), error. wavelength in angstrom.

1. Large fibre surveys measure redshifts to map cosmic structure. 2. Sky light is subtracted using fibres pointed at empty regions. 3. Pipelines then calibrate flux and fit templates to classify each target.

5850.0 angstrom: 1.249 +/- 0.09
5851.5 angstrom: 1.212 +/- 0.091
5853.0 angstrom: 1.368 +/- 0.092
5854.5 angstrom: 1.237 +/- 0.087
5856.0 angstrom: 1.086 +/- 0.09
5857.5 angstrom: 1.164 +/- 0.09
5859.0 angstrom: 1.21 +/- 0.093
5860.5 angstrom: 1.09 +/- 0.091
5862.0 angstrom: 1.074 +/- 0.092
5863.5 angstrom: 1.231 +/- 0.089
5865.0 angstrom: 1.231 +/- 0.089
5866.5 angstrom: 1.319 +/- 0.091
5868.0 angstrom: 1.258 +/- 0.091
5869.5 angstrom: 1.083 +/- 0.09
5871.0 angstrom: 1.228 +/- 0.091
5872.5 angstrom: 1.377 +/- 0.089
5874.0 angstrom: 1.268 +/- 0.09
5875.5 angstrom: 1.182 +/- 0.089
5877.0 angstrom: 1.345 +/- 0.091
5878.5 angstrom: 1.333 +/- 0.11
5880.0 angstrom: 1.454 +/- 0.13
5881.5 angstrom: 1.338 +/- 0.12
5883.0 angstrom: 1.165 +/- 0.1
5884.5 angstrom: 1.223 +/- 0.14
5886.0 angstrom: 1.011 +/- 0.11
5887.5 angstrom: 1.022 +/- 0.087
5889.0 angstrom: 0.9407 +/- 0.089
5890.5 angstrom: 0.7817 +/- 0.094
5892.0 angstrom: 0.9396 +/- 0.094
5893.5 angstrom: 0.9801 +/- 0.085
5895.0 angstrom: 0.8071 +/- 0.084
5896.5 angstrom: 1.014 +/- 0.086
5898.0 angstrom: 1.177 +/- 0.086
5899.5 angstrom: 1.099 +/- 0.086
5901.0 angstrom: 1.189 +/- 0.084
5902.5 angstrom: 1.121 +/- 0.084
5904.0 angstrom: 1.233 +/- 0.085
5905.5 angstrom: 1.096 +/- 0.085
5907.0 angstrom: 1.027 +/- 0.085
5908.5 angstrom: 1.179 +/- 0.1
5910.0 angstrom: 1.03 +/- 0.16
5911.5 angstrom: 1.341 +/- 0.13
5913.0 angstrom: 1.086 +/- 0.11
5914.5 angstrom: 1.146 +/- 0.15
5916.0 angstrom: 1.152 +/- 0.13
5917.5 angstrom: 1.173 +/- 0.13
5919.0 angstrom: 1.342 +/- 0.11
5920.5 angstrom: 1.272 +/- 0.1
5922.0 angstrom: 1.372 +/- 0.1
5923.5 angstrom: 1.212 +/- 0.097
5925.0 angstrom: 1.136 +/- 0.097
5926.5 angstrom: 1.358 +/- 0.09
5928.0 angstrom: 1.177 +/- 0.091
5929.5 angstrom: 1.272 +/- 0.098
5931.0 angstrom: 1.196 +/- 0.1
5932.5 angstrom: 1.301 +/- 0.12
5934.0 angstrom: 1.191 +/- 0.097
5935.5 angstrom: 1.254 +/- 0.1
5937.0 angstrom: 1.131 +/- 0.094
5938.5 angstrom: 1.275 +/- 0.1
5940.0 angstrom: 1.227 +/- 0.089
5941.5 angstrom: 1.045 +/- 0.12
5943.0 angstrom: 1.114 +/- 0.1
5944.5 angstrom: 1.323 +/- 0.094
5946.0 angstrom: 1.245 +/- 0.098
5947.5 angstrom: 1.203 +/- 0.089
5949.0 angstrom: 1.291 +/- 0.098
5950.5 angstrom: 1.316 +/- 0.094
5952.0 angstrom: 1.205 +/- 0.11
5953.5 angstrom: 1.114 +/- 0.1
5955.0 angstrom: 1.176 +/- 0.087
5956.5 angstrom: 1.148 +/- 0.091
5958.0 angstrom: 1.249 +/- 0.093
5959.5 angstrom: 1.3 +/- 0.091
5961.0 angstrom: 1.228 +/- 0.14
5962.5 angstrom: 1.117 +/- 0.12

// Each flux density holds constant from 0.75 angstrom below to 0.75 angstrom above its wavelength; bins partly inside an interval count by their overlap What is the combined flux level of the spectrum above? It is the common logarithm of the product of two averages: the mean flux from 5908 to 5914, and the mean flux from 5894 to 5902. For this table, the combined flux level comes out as 0.088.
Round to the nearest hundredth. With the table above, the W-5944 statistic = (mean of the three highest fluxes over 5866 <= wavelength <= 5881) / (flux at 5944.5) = 1.05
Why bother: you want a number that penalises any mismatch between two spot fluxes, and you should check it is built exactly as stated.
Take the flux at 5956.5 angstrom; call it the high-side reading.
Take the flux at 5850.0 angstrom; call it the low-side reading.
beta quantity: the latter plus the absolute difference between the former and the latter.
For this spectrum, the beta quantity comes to 1.35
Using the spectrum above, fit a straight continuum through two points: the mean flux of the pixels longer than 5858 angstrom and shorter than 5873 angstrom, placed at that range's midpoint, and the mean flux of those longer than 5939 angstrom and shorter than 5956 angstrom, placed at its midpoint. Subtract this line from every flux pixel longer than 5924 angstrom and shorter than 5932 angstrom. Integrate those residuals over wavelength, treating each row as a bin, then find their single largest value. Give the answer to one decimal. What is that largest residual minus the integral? 0.0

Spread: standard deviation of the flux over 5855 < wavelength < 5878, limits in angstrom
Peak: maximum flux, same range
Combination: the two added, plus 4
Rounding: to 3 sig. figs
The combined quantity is 5.47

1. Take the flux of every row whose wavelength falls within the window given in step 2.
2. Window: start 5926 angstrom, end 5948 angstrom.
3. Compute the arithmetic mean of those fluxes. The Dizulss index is 1.22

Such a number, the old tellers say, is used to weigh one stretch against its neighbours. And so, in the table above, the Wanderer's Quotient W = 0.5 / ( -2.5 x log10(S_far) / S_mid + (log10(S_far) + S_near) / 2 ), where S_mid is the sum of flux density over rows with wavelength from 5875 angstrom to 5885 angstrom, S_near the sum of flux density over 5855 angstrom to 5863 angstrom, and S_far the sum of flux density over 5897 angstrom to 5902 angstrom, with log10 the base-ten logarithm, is 0.17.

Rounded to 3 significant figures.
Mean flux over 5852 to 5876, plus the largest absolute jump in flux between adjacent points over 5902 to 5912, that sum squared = 2.32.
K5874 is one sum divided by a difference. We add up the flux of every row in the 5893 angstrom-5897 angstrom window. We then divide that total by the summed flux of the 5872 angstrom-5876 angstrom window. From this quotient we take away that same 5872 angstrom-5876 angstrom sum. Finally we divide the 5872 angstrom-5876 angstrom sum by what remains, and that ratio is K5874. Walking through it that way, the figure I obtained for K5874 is -1.24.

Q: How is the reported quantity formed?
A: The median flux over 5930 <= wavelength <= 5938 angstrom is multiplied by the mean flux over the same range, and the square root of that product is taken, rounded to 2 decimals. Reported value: 1.21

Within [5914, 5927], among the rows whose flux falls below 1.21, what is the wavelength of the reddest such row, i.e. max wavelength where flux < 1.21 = 5925.0 angstrom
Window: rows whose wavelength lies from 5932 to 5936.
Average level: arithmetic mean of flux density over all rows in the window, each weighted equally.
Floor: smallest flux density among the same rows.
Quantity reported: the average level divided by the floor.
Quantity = 1.05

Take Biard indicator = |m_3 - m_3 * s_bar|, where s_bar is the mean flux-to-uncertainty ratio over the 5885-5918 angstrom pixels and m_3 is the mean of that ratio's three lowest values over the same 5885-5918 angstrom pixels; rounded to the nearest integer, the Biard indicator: 74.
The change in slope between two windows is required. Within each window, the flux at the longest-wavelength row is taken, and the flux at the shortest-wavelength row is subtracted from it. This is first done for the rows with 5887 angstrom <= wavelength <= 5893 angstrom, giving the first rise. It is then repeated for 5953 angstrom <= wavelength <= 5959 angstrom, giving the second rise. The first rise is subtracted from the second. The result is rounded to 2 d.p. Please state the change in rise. 0.22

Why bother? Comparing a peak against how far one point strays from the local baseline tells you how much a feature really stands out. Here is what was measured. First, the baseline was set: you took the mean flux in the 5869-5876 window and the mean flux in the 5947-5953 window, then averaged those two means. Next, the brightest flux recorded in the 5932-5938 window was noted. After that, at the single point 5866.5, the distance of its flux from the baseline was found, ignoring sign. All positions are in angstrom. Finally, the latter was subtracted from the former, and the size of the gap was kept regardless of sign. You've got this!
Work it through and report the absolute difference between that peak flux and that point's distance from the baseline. 1.22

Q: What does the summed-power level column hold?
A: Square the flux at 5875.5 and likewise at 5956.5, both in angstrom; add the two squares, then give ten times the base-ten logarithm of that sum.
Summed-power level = 4.34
